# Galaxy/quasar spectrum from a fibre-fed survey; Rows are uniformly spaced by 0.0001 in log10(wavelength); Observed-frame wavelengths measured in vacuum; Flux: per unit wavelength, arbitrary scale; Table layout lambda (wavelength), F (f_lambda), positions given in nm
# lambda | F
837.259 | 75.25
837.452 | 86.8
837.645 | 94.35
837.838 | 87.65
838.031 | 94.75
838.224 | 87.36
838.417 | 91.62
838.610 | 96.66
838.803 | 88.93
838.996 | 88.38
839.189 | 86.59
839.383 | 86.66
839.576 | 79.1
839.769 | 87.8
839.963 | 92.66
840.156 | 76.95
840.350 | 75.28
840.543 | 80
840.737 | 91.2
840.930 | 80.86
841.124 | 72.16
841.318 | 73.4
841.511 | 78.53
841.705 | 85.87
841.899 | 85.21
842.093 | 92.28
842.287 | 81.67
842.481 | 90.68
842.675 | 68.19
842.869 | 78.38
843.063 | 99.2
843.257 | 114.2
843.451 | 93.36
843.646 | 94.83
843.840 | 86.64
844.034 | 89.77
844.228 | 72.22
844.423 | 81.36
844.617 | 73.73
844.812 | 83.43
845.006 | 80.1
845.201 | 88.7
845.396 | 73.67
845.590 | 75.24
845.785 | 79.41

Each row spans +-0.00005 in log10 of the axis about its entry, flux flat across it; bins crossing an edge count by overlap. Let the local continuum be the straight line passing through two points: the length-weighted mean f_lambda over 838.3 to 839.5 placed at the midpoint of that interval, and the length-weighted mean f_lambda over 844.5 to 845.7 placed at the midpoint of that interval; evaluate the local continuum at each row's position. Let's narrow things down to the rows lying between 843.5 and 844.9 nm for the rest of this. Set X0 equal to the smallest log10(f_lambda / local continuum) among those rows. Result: -0.05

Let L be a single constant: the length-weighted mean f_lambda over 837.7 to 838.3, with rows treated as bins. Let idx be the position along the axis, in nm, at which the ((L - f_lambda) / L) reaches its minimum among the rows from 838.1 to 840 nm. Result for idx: 838.610 nm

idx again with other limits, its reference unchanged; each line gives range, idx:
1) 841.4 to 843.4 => 843.257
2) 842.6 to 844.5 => 843.257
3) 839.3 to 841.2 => 839.963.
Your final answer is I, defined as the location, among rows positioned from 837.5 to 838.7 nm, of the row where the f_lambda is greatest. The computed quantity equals 838.610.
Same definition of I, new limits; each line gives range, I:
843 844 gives 843.257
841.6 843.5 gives 843.257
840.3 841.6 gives 840.737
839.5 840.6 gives 839.963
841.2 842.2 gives 842.093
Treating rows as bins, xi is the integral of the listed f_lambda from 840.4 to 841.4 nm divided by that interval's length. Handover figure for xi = 79.4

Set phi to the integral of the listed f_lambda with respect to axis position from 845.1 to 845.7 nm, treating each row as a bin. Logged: 47.5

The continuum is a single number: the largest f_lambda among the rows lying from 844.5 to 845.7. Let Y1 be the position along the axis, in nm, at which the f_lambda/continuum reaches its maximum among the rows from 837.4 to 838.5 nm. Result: 838.031 nm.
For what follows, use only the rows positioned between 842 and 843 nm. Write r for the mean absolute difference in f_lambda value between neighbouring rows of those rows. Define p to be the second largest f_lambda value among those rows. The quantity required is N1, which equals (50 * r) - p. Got 563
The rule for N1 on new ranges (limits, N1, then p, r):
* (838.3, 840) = 134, 92.66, 4.5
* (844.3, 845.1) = 263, 81.36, 6.9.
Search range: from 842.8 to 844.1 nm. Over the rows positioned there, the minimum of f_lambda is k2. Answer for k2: 78.38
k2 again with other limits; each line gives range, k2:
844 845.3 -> 72.22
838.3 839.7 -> 79.1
